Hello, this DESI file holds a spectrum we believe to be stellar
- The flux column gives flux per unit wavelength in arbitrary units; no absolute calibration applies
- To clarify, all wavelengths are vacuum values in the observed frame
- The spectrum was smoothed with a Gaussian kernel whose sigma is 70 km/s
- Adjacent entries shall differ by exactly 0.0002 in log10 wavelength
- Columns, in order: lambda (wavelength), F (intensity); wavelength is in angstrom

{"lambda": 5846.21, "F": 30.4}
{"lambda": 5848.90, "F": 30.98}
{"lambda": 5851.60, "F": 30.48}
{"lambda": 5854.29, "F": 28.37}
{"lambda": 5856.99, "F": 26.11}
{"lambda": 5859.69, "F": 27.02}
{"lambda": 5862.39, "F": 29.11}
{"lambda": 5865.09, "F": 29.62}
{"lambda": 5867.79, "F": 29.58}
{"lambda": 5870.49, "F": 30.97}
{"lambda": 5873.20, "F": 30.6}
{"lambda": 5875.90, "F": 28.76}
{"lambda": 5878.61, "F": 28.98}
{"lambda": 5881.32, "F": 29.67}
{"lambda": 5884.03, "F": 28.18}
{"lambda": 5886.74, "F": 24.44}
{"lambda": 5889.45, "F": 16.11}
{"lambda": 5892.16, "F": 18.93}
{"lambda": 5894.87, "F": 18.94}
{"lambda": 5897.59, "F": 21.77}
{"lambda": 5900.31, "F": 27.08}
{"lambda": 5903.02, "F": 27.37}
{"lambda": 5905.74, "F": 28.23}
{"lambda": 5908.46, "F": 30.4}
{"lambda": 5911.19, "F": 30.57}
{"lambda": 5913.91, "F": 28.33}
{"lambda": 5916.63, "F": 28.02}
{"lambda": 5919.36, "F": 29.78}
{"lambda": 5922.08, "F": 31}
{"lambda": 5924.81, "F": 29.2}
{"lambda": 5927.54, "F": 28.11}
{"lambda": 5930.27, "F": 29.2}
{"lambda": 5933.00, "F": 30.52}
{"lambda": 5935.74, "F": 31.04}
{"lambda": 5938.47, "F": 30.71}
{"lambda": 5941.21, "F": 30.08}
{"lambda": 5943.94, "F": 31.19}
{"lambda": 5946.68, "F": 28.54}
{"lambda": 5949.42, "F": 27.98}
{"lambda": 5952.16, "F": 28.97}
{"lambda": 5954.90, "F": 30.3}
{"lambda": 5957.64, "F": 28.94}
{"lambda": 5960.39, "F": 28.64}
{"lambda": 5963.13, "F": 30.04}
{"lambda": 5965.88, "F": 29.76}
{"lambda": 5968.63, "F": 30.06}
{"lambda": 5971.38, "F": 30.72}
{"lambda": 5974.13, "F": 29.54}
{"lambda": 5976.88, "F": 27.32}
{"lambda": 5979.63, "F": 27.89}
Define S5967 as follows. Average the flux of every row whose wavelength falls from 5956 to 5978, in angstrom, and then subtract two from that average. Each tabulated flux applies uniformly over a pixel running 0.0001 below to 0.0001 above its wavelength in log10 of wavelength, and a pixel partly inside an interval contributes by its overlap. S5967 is 27.4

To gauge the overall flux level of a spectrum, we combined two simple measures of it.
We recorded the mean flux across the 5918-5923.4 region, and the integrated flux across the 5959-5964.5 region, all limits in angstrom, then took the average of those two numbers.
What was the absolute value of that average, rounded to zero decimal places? 96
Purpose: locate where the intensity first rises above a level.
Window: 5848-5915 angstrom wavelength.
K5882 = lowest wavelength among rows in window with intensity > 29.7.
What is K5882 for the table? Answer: 5848.90 angstrom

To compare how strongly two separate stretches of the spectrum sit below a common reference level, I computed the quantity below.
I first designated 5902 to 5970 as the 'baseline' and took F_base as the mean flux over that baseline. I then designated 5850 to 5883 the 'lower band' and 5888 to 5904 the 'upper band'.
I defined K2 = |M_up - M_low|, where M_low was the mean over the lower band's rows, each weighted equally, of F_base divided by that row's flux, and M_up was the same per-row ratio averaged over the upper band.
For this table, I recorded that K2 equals 0.40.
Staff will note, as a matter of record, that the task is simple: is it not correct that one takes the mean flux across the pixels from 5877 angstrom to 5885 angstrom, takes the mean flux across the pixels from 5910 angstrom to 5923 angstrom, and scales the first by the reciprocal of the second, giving 0.98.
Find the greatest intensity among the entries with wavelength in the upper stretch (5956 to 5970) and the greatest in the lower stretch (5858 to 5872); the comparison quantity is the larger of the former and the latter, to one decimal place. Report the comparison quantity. 31.0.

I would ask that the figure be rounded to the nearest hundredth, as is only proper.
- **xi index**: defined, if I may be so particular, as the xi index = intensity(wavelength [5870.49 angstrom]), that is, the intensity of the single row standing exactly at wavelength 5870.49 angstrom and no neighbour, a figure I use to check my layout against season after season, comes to 30.97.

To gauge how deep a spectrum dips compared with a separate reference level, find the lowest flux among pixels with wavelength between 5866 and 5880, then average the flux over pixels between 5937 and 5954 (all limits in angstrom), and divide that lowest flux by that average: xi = 0.97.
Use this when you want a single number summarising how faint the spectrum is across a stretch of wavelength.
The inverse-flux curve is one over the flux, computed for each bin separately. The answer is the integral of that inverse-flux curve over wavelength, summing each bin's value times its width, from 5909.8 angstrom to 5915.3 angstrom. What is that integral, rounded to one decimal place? 0.2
